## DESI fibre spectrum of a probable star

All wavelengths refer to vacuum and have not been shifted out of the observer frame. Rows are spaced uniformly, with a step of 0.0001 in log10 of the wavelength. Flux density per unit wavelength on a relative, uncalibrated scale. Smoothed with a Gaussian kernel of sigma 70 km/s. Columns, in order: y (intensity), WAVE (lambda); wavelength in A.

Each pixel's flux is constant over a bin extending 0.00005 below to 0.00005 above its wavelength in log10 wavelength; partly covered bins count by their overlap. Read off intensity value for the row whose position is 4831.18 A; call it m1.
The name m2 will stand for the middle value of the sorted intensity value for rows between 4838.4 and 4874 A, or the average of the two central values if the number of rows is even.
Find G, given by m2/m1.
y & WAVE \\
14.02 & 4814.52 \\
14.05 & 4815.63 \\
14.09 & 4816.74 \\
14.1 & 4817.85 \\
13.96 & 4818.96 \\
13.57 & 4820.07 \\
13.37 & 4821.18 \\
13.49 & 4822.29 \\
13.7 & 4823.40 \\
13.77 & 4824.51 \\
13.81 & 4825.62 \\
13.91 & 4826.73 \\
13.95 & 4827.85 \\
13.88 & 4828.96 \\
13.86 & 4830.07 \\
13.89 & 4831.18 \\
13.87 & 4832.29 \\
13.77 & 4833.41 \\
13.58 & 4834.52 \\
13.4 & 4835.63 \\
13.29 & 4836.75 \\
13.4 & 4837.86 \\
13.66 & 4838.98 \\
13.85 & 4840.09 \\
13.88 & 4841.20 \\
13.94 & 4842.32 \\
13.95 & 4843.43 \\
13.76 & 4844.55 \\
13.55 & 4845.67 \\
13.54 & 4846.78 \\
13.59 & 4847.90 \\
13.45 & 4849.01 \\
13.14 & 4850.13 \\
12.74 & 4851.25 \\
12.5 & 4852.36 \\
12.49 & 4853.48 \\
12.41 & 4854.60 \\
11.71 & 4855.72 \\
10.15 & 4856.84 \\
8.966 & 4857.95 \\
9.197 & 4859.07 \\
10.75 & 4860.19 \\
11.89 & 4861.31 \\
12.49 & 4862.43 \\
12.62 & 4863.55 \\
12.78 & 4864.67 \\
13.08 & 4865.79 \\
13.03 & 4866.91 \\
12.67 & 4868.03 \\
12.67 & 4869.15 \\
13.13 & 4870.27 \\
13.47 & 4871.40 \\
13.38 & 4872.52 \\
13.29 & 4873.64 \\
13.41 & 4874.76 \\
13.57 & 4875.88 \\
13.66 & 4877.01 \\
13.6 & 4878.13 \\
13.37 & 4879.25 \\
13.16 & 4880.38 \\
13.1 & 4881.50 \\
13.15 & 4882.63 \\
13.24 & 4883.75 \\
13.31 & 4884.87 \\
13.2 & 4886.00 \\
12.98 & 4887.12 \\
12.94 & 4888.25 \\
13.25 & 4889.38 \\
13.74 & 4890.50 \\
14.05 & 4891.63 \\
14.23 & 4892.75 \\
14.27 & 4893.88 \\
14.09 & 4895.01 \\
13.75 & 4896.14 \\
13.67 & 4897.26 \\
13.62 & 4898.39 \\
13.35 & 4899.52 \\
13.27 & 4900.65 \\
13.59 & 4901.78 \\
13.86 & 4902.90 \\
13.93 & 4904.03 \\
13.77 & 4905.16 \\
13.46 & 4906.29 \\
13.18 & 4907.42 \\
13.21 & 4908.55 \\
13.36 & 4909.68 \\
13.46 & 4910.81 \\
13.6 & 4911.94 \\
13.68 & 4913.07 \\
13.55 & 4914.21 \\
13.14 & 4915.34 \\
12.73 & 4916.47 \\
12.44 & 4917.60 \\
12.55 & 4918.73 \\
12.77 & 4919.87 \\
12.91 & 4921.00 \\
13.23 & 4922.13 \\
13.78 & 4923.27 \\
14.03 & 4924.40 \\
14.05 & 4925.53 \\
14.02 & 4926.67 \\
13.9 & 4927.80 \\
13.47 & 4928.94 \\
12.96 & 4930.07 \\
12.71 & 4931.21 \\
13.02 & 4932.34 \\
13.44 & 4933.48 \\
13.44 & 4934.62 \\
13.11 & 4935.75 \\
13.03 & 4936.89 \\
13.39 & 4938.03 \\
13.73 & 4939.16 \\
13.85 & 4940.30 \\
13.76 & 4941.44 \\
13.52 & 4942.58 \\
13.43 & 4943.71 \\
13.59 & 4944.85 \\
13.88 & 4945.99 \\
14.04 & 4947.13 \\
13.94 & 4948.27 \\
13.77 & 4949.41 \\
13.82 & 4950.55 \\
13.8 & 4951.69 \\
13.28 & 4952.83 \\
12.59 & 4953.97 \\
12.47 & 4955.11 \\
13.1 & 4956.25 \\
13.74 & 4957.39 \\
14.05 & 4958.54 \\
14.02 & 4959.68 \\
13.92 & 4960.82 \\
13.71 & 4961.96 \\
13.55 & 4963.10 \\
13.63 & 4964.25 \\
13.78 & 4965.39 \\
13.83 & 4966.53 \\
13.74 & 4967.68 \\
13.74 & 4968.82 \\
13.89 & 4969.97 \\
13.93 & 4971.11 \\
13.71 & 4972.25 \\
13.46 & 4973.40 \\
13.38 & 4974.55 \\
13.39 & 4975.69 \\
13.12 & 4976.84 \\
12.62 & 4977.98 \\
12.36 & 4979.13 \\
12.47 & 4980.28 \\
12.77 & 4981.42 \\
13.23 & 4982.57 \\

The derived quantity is 0.94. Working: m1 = 13.89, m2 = 13.1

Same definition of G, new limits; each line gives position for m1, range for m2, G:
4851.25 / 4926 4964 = 1.07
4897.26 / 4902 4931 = 0.98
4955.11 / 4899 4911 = 1.08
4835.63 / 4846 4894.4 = 0.98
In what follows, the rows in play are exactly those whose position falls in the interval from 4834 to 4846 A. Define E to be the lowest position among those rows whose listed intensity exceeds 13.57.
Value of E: 4834.52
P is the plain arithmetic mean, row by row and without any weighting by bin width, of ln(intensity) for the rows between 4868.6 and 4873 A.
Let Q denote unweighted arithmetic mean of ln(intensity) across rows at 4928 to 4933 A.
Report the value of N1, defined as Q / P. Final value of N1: 0.996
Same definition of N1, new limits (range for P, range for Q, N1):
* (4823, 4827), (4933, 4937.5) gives 0.985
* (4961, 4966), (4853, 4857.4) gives 0.939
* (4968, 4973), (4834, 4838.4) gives 0.989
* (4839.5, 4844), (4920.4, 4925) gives 0.988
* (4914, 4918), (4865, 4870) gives 0.997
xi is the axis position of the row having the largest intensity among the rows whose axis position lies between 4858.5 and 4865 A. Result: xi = 4864.67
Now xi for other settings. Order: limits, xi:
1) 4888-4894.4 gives 4893.88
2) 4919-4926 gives 4925.53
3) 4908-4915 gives 4913.07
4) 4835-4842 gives 4841.20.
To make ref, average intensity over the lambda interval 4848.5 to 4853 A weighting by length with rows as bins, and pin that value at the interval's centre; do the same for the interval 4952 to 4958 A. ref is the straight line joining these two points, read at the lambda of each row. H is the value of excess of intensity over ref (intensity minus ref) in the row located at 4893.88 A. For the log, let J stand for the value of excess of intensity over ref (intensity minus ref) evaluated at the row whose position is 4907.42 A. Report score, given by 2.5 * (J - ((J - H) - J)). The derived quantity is 3.6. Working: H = 1.3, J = 0.2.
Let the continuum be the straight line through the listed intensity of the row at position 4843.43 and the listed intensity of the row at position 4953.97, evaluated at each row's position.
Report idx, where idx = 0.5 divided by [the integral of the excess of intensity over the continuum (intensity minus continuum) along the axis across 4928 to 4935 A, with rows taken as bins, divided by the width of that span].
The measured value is 1.5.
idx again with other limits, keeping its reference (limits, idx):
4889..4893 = 1.1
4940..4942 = 0.5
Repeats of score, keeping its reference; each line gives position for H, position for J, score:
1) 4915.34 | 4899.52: 1.2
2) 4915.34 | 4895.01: 3.1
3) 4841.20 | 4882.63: 2.8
